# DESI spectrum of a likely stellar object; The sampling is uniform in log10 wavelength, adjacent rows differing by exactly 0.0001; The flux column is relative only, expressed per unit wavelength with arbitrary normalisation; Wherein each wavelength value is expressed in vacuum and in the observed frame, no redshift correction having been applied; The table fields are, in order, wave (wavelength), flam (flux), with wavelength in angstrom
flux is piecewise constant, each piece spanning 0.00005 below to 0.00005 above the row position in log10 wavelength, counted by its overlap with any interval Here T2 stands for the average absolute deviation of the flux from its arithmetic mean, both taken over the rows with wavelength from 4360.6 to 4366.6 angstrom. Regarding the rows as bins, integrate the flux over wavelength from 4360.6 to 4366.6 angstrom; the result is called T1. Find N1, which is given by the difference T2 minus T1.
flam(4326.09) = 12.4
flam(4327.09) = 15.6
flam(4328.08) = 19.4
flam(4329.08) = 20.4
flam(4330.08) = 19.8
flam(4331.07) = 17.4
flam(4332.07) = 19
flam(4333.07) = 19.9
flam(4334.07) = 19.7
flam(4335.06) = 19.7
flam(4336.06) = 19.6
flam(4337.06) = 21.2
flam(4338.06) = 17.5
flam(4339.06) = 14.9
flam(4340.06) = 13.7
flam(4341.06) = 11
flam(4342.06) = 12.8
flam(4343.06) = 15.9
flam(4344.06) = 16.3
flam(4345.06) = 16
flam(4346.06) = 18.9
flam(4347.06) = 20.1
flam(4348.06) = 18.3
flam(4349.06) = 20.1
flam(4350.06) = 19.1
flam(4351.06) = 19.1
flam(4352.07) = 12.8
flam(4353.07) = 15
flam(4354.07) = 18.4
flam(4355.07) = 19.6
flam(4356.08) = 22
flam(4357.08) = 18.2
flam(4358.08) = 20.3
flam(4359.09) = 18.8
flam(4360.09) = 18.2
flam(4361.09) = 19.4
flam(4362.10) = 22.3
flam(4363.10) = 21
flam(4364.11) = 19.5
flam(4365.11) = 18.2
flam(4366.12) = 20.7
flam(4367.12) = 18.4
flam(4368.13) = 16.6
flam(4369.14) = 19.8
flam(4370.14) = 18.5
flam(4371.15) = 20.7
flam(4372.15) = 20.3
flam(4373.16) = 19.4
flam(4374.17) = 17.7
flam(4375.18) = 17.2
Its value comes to -120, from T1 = 121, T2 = 1.15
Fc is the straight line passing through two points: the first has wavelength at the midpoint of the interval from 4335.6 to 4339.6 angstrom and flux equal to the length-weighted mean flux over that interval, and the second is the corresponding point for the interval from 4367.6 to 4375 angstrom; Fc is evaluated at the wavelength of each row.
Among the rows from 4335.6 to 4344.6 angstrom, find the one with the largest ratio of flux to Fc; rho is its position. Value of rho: 4337.06 angstrom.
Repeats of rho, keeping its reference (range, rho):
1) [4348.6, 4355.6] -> 4349.06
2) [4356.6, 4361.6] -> 4358.08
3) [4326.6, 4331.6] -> 4329.08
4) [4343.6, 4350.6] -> 4347.06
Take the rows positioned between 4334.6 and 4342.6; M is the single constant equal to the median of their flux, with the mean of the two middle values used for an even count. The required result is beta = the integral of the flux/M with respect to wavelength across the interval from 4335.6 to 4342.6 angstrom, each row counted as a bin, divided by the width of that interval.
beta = 0.97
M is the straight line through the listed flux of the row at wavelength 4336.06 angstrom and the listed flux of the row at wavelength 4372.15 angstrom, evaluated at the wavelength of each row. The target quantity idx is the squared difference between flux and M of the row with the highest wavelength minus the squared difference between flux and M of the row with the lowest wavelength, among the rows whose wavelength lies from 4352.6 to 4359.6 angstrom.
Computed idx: -23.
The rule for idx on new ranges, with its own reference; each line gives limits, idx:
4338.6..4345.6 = -8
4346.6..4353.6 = 24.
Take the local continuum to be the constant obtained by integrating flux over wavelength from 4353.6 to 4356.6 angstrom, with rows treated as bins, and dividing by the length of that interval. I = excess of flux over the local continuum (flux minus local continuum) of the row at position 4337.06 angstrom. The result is 1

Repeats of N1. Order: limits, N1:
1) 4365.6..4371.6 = -113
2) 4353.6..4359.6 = -116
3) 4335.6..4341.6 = -94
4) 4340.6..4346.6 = -89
